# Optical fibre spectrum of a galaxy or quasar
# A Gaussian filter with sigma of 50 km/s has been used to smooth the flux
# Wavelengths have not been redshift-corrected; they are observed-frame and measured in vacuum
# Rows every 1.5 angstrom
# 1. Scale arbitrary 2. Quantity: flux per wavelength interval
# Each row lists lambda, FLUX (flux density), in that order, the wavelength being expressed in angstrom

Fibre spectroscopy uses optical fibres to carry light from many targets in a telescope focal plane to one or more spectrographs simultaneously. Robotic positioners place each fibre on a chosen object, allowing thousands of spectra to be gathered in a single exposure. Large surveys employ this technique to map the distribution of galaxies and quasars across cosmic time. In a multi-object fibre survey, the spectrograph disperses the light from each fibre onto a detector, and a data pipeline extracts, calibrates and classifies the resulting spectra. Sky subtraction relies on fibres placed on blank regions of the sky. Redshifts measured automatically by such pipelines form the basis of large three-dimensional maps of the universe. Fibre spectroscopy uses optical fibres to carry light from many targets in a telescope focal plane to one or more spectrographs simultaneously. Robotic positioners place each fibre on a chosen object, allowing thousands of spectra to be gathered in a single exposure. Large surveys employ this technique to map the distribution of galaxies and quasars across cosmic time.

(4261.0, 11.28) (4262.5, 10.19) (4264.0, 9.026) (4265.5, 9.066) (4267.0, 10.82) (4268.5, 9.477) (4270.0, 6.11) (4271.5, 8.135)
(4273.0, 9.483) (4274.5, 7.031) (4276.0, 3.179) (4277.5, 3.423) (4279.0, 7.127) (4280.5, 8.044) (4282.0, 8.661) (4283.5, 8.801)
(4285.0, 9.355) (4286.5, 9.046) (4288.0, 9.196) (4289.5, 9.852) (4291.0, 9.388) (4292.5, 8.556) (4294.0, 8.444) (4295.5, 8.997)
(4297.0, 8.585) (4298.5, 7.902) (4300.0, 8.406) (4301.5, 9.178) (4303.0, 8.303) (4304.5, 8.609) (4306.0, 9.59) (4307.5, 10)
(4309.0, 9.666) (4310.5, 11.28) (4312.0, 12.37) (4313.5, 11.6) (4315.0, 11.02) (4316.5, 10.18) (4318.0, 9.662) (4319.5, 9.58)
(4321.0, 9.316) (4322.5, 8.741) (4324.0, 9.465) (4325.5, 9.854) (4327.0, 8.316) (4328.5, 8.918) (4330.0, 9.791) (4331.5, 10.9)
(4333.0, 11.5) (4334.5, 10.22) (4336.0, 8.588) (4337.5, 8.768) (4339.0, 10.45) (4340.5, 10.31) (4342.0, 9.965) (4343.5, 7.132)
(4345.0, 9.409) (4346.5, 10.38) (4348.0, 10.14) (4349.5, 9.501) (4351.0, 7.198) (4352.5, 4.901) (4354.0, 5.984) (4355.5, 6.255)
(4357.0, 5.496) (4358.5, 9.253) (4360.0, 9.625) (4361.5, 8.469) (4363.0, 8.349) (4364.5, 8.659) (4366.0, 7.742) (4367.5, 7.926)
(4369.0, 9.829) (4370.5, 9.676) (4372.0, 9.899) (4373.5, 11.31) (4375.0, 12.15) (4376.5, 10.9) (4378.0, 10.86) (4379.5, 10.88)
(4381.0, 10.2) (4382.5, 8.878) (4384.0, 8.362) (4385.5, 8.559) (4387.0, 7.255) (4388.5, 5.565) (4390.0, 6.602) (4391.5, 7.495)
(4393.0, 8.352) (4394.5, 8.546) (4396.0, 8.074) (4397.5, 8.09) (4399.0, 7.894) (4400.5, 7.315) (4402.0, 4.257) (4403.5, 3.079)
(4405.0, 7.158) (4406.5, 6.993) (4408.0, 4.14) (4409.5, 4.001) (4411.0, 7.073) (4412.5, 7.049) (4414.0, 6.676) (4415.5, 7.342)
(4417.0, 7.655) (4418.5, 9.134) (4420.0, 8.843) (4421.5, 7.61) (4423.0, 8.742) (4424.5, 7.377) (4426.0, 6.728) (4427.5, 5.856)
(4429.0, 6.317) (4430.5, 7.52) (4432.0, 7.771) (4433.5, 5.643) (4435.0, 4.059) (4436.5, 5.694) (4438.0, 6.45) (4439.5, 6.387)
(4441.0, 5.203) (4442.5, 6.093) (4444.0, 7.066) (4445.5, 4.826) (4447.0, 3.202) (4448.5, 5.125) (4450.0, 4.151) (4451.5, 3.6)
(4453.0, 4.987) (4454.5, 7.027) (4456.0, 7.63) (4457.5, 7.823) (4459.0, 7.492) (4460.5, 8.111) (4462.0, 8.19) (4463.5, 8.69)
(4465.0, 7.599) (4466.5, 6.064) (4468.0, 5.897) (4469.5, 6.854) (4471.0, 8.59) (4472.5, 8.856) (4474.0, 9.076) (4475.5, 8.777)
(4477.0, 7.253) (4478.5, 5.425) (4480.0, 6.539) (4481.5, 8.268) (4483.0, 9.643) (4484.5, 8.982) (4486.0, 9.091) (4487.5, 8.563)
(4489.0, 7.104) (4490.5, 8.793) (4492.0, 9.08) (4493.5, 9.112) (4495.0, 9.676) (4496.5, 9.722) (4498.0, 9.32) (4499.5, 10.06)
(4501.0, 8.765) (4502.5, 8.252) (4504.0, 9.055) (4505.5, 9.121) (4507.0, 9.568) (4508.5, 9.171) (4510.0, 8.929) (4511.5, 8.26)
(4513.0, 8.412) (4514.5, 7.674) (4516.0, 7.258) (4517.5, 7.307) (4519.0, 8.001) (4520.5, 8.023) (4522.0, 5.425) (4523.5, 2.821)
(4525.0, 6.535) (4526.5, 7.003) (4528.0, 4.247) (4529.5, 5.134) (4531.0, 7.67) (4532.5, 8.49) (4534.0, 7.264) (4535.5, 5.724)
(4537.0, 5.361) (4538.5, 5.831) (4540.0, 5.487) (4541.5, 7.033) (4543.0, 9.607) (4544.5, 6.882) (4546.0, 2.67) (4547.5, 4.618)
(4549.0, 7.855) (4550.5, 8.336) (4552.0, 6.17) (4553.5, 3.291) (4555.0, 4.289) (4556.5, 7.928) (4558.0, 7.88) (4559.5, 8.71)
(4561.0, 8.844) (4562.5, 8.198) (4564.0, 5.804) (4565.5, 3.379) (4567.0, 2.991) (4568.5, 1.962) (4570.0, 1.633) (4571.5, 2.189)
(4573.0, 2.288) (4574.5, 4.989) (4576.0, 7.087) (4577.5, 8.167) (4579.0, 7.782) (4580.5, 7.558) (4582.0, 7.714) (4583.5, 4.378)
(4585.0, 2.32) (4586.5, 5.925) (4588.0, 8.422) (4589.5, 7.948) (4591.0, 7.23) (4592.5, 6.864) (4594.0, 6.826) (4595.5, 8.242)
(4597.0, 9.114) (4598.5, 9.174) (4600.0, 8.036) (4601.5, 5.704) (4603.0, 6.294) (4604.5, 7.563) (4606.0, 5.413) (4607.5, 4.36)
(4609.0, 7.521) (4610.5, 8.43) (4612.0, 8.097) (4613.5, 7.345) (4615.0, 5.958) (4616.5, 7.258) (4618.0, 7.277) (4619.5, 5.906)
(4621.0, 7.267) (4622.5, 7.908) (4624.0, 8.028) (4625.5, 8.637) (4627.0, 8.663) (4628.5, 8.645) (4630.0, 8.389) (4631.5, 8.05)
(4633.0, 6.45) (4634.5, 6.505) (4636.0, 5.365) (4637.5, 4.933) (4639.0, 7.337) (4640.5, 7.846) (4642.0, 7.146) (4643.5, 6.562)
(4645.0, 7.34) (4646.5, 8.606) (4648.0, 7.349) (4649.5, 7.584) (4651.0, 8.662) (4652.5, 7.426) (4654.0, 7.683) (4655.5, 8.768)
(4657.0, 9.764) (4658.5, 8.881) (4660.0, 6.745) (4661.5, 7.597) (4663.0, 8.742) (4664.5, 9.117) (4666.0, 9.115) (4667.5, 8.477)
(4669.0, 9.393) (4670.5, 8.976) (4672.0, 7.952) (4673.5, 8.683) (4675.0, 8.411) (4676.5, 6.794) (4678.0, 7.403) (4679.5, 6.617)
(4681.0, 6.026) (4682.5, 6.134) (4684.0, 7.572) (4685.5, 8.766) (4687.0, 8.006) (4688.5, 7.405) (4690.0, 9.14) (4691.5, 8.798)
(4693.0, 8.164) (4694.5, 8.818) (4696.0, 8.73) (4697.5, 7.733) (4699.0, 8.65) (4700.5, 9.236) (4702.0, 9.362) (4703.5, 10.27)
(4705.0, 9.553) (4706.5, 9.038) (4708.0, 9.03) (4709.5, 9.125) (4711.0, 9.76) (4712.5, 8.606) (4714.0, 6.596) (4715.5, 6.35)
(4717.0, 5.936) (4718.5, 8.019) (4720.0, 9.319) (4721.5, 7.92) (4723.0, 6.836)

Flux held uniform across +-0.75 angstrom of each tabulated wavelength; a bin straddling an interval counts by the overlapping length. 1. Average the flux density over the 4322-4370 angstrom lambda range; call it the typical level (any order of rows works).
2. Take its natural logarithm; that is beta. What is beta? 2.18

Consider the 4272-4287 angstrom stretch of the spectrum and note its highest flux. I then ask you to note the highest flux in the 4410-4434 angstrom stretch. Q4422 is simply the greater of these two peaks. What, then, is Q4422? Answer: 9.5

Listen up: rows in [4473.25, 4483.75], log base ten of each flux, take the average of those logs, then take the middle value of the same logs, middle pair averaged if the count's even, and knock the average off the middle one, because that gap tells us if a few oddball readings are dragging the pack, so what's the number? 0.030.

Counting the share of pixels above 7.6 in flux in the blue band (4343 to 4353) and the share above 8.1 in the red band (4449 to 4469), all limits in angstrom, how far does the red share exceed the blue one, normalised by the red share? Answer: -1.5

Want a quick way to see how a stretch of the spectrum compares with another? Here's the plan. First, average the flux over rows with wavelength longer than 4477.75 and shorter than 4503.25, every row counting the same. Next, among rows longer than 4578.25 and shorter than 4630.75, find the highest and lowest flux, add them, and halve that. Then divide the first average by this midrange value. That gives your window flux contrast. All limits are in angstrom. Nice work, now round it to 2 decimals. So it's 1.50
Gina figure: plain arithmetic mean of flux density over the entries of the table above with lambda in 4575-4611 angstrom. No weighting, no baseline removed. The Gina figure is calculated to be 7.0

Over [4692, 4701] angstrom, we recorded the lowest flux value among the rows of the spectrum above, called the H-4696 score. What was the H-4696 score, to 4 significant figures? 7.733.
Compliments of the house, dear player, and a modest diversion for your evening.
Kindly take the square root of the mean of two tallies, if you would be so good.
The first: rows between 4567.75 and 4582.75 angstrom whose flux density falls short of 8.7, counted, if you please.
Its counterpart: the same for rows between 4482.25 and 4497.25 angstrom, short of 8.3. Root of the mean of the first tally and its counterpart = 2.35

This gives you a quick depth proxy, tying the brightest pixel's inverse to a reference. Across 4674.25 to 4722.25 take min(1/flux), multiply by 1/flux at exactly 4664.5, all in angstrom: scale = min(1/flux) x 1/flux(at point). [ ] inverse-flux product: 0.0107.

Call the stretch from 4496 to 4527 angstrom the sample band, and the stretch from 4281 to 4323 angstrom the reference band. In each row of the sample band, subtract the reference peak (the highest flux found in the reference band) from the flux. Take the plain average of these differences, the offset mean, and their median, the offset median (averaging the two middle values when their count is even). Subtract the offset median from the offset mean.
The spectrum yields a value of -0.23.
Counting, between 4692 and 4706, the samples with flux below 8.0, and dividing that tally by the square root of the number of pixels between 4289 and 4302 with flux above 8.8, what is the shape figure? 0.50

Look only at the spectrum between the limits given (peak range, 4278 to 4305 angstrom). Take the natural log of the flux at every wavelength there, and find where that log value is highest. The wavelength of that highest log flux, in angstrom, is 4289.5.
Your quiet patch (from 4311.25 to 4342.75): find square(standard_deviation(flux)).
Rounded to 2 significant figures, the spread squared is 1.1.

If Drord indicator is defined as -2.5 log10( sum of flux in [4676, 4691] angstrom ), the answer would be -4.7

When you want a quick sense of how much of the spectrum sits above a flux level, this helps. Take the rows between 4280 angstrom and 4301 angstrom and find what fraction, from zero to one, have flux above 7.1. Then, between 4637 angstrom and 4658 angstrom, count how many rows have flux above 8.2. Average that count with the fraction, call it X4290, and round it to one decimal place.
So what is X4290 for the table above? 2.5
